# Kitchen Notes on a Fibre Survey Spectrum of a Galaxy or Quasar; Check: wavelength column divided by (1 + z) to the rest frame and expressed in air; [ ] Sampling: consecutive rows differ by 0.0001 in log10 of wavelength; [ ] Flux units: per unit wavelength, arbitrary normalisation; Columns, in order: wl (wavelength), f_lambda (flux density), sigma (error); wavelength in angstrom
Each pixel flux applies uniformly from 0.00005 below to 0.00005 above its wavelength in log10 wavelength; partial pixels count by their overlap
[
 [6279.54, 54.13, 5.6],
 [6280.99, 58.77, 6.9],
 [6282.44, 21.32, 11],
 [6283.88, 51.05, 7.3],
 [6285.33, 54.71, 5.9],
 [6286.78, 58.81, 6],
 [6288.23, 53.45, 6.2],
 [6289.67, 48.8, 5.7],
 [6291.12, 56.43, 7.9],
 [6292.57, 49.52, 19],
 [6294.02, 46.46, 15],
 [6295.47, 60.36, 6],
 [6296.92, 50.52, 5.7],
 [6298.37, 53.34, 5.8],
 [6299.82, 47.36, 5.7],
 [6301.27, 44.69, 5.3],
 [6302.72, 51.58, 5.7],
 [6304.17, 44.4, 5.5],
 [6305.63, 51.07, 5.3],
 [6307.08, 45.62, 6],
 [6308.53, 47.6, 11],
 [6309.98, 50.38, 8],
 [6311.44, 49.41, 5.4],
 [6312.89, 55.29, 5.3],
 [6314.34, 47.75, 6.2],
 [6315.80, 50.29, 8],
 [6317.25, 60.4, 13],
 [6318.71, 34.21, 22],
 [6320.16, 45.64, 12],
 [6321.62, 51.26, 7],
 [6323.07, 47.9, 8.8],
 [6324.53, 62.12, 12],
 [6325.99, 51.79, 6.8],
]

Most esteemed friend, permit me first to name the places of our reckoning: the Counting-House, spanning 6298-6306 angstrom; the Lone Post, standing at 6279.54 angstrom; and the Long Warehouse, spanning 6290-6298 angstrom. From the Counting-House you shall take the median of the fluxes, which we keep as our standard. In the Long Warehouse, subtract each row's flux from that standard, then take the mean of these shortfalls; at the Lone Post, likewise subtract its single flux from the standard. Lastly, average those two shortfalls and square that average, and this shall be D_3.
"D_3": 17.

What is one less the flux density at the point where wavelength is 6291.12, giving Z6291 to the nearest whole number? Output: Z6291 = -55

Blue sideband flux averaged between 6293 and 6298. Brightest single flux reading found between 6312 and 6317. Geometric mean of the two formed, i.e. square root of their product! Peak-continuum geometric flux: 53.8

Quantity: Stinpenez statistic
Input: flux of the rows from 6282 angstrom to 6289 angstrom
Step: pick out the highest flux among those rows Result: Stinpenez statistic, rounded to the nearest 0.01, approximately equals 58.81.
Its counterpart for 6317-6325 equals 62.12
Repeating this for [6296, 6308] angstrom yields 53.34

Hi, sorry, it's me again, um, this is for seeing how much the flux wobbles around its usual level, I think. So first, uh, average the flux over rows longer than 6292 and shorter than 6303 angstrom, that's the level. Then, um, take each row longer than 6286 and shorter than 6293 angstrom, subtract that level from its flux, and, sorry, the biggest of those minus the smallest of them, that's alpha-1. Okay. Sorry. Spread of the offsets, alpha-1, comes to 10.0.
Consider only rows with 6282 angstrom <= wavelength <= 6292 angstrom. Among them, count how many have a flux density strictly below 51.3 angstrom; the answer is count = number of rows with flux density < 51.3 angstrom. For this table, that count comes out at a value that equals 3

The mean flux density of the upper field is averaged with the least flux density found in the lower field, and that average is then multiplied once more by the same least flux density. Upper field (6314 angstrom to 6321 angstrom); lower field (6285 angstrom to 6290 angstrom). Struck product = 2354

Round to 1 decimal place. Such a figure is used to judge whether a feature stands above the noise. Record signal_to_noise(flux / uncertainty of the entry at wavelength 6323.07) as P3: 5.4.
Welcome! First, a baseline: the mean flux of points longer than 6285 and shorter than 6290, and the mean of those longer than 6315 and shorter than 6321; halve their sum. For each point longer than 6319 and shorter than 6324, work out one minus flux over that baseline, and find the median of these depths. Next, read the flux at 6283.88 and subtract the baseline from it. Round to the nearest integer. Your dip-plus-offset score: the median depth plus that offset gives 0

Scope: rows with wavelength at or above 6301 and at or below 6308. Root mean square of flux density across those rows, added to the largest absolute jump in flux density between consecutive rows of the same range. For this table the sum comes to 54.8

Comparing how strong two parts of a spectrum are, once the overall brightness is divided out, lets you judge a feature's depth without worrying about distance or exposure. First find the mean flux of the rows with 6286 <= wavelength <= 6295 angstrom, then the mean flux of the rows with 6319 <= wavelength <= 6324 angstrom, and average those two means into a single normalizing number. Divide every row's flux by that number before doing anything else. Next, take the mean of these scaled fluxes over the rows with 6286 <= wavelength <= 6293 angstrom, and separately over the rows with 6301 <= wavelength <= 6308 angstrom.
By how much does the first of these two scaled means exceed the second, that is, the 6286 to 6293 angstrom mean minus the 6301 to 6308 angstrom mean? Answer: 0.12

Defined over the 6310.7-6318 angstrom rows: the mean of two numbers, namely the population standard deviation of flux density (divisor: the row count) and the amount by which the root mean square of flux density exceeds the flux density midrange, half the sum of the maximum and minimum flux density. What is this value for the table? 1.7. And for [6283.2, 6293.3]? 1.5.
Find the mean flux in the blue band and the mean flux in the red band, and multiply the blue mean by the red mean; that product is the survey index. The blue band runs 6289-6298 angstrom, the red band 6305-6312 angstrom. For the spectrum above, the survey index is 2539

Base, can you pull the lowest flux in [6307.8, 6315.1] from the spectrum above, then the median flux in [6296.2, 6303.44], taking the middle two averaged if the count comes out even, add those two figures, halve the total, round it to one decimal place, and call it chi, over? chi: 49.1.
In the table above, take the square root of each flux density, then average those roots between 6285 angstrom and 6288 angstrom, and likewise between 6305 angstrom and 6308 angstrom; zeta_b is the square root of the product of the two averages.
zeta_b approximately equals 7.2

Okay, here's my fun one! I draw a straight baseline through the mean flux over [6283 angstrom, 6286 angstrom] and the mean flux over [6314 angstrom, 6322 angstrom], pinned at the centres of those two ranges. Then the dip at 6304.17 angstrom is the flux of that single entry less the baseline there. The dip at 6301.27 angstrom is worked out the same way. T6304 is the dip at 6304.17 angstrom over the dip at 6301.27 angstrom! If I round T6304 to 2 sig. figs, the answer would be 1.0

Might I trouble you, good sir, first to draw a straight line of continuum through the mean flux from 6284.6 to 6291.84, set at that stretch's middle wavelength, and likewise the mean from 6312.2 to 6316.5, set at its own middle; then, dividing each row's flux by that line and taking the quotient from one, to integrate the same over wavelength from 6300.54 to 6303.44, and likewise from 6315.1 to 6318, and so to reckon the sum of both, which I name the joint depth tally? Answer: 0.0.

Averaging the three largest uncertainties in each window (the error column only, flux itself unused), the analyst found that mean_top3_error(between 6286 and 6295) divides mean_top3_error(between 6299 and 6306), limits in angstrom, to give 0.40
